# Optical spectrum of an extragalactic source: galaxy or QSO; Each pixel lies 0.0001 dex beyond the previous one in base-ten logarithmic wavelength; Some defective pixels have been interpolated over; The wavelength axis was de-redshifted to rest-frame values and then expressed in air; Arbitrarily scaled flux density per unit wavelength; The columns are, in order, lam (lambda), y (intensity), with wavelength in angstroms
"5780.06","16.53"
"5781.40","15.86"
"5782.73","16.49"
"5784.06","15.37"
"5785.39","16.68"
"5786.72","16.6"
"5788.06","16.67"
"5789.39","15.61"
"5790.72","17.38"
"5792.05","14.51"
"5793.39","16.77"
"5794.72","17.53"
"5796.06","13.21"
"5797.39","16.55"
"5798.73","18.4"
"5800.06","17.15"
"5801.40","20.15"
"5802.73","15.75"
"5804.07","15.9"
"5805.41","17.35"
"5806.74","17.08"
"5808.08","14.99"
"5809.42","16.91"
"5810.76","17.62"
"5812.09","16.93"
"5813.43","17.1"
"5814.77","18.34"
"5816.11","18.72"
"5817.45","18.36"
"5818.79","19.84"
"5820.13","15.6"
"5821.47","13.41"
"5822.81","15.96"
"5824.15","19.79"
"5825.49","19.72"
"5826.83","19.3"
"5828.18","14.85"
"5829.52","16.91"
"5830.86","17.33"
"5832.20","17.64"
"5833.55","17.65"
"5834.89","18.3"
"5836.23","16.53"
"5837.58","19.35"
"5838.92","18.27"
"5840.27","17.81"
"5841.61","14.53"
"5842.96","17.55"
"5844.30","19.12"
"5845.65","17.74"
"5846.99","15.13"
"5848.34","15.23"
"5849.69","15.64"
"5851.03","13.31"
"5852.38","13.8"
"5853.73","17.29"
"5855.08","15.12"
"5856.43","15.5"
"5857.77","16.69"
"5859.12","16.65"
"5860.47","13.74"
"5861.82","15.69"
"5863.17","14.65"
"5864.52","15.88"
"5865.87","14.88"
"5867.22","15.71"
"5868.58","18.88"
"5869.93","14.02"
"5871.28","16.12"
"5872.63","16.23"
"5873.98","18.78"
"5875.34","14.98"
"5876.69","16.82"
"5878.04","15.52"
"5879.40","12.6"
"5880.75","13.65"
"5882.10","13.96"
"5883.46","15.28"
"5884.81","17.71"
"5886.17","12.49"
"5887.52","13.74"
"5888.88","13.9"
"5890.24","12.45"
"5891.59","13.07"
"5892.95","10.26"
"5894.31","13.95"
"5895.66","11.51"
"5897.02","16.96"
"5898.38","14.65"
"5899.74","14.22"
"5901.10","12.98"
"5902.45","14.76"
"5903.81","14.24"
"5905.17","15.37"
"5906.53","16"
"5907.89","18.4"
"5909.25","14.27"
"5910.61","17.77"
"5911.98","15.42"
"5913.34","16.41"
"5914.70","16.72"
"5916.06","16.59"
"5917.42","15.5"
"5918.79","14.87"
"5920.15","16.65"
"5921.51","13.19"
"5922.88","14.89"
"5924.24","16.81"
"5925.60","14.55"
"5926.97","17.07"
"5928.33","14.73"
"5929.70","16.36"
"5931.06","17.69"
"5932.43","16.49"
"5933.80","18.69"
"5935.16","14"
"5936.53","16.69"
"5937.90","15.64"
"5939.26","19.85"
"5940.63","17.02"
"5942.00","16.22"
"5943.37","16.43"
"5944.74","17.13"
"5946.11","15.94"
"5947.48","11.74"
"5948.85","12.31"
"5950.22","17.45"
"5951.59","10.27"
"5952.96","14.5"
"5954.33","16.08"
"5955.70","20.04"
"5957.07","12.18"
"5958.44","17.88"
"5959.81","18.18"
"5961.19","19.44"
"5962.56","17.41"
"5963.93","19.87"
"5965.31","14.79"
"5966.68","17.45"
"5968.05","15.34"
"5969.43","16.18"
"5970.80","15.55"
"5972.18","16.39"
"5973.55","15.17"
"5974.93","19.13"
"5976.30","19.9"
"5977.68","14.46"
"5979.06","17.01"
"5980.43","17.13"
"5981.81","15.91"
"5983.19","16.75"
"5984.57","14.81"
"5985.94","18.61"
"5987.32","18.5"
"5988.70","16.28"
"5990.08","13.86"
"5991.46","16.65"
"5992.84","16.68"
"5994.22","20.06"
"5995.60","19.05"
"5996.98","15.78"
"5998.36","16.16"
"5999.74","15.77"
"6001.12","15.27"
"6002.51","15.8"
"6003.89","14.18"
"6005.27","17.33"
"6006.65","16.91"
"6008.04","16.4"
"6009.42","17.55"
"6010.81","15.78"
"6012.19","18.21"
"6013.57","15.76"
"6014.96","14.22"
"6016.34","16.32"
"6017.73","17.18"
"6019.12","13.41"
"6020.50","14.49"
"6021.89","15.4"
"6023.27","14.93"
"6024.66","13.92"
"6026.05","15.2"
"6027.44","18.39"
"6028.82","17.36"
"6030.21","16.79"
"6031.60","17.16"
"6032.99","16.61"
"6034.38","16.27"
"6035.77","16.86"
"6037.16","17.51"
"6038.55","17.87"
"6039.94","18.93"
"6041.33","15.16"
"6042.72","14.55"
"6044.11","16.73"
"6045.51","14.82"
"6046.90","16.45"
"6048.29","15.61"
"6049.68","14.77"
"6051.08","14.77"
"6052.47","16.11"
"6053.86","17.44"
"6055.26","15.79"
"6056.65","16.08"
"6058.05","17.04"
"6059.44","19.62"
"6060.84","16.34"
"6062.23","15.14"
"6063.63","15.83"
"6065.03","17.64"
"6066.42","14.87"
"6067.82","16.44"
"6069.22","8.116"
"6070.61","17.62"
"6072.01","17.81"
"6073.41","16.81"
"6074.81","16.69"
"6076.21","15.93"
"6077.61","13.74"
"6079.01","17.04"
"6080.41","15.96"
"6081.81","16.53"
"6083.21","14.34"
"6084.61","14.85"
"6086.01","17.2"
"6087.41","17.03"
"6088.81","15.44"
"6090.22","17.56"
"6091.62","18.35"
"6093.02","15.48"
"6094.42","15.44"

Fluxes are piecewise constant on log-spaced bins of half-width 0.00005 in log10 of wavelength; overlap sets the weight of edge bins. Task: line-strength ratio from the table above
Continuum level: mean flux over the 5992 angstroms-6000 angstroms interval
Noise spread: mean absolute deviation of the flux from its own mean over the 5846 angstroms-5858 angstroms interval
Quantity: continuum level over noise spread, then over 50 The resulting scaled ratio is 0.40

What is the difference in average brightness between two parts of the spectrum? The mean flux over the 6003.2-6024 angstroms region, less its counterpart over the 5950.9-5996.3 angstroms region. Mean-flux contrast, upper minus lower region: -0.8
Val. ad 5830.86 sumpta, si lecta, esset 17.33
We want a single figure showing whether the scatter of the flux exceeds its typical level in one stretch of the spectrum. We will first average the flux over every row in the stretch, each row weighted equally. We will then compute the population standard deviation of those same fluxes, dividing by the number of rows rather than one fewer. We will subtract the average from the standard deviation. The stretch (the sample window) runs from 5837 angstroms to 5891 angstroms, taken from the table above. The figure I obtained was -13.8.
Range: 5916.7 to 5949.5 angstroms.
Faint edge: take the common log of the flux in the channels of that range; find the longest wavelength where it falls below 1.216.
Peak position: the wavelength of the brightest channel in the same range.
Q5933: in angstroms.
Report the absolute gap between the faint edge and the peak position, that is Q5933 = 9.6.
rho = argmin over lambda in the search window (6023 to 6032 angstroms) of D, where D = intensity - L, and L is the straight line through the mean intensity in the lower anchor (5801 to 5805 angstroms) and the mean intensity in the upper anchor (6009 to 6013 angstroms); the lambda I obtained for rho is 6024.66 angstroms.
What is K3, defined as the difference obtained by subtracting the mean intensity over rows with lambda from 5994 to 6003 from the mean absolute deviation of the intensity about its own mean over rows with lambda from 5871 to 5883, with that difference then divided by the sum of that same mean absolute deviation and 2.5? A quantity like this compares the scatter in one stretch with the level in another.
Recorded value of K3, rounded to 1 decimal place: -3.9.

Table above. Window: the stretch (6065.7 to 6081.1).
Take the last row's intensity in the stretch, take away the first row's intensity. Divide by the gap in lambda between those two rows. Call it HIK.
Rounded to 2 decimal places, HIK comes 0.08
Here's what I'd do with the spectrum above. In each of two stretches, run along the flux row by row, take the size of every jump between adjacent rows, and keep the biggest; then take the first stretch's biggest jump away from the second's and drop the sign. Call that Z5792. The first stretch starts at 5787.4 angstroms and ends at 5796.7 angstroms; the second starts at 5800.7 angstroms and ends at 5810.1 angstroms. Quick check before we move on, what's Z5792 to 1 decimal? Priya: 0.1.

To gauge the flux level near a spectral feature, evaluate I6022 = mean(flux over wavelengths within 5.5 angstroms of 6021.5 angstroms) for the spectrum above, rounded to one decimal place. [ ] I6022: 15.1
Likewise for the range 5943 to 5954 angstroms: 14.5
